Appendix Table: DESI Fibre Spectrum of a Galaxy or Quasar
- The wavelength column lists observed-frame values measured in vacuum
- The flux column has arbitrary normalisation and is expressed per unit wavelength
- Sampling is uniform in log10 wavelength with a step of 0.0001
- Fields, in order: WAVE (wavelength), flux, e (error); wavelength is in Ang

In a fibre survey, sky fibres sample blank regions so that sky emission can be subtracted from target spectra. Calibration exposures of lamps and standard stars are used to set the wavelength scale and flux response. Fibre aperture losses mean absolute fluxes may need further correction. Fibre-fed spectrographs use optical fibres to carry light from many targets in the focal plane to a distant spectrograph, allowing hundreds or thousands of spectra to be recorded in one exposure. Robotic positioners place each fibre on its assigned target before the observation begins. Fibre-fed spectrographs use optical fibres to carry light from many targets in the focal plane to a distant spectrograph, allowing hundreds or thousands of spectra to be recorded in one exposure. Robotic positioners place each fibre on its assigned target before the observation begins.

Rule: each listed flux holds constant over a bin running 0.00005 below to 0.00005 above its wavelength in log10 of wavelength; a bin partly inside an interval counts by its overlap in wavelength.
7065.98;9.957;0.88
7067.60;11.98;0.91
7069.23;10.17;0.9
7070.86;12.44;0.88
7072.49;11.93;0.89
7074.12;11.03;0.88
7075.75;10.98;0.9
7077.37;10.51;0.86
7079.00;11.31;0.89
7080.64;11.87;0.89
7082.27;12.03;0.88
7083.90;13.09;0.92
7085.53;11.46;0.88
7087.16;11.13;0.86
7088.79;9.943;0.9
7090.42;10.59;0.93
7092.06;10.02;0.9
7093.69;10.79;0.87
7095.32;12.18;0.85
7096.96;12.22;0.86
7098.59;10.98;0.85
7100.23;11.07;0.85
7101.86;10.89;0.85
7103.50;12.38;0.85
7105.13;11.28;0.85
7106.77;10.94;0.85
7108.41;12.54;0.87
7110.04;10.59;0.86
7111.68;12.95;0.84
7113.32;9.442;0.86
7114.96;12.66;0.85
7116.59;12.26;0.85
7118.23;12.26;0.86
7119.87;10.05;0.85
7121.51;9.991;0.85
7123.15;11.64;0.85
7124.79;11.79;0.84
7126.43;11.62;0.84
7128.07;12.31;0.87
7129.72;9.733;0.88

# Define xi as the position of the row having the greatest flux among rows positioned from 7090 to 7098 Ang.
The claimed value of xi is 7096.96 Ang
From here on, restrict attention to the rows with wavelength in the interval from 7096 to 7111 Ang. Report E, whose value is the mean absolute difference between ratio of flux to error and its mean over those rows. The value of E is 0.68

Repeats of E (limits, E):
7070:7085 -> 0.66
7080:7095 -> 0.96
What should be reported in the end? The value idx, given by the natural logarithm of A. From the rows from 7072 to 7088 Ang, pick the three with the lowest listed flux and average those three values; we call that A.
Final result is 2.38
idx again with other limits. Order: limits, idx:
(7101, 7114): 2.33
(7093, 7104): 2.39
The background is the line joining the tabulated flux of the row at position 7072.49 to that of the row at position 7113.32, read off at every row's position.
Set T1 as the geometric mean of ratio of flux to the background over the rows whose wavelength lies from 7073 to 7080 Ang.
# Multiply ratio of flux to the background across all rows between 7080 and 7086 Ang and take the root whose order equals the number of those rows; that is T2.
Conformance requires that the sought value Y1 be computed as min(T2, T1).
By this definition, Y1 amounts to 0.94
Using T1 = 0.94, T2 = 1.07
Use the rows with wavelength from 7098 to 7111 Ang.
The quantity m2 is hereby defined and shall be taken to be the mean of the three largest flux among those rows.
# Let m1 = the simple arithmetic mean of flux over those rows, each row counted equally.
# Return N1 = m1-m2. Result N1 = -0.73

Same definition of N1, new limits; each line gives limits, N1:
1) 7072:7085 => -0.76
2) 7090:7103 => -0.73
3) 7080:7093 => -1.06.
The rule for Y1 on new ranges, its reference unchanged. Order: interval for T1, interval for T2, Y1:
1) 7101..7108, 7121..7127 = 1.14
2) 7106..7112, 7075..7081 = 0.96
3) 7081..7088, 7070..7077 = 0.97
